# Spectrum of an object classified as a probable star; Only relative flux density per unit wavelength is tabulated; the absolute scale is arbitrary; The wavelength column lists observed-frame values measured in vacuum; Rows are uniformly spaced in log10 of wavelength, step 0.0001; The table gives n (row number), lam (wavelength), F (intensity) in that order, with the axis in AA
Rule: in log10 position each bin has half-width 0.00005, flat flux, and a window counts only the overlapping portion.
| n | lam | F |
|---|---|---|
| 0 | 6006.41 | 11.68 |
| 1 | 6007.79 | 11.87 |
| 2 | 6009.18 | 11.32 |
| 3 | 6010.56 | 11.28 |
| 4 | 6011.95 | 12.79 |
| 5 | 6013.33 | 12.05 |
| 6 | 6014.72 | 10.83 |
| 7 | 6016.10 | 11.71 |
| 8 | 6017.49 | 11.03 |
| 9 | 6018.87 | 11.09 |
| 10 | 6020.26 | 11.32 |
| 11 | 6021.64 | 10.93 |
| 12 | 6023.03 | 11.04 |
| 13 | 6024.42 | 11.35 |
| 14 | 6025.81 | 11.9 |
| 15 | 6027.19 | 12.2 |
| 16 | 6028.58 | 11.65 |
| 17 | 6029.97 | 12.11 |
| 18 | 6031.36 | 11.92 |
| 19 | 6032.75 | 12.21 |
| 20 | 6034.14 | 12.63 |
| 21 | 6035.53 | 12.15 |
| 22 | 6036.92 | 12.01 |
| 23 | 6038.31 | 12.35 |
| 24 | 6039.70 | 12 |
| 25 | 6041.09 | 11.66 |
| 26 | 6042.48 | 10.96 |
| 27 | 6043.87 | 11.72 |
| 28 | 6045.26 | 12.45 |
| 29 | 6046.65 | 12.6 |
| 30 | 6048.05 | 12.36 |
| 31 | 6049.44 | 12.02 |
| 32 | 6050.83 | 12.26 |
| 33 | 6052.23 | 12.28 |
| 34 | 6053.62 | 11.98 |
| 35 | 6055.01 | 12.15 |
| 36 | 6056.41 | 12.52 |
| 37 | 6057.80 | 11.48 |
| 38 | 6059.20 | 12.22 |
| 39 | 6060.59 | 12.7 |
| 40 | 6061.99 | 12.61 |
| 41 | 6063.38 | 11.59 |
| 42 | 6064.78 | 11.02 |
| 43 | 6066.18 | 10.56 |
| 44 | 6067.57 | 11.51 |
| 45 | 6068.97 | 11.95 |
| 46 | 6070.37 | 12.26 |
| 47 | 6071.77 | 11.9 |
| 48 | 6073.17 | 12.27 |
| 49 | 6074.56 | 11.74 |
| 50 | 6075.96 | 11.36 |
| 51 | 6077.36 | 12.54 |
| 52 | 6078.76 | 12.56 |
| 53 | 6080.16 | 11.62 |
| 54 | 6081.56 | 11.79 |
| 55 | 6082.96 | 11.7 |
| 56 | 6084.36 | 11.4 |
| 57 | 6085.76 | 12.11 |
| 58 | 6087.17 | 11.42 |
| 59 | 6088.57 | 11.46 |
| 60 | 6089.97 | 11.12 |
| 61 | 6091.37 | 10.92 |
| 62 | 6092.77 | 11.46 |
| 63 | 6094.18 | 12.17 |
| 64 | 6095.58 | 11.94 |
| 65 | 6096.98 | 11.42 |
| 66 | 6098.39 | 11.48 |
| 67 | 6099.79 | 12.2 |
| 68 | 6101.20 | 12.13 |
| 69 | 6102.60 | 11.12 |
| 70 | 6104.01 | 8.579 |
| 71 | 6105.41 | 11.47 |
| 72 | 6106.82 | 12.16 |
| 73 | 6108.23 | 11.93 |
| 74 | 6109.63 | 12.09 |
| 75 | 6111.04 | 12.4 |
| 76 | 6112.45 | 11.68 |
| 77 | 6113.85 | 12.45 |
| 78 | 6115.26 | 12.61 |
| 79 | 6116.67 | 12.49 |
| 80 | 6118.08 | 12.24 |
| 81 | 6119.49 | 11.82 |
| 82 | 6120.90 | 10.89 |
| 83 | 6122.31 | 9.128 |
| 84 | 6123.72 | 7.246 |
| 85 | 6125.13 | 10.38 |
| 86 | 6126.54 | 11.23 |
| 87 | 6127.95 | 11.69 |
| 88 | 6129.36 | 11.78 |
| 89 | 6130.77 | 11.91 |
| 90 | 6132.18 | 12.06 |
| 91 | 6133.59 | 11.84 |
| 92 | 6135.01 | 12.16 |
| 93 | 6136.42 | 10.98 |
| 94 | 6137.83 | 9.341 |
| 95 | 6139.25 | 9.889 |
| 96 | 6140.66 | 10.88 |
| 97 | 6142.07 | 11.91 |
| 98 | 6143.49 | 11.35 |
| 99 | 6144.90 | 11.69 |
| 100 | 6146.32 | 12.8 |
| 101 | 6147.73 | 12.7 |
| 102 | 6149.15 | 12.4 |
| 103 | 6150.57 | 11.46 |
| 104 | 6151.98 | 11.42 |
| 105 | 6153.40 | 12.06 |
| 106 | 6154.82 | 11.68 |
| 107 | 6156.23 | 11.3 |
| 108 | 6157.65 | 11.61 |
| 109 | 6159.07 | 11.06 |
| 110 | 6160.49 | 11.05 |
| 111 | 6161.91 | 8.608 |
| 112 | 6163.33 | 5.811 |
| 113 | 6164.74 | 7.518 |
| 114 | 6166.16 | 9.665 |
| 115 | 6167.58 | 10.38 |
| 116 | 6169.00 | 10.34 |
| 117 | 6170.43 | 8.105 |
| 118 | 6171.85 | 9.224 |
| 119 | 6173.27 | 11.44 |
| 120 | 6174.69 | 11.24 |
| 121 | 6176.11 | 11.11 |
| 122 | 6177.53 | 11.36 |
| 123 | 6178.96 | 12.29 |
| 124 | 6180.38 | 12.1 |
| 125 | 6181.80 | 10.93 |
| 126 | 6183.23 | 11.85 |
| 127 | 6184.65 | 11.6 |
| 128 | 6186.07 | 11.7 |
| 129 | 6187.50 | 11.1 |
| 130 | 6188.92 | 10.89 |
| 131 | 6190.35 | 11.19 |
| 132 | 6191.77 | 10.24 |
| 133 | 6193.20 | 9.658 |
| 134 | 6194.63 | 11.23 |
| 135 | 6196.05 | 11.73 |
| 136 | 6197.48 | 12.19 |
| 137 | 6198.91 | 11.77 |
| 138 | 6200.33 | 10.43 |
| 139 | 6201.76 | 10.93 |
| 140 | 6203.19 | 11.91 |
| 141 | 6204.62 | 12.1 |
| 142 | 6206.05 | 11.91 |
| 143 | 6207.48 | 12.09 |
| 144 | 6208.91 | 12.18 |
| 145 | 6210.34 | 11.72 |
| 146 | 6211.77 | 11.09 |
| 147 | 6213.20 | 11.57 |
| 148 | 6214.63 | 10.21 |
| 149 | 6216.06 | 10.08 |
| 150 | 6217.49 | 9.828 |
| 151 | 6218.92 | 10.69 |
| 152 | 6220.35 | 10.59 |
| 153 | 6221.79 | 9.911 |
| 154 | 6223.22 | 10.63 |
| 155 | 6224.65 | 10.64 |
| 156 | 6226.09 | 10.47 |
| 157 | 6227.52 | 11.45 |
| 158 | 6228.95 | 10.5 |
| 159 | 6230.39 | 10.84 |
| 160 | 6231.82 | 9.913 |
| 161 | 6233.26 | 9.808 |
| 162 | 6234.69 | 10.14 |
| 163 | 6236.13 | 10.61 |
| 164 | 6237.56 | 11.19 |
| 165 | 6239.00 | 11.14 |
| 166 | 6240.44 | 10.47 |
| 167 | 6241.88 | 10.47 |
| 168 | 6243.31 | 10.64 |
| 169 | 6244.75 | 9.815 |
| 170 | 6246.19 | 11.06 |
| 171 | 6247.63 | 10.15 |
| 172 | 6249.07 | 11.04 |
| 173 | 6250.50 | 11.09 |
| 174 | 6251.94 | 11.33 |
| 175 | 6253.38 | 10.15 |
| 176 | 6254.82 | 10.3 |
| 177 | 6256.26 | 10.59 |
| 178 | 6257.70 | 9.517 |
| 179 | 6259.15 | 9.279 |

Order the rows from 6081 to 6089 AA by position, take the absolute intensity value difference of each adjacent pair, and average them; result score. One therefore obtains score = 0.37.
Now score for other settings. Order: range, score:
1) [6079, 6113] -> 0.61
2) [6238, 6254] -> 0.62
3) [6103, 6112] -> 0.86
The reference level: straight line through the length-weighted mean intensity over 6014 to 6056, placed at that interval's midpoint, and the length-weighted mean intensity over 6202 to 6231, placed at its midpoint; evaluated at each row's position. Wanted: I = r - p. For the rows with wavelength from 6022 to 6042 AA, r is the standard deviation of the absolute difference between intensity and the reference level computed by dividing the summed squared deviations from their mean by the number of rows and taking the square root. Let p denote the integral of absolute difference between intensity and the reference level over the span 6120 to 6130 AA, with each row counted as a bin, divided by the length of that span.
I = -1.0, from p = 1.27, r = 0.24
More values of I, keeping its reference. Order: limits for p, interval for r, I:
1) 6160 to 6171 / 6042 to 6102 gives -2.0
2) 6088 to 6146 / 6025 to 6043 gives -0.5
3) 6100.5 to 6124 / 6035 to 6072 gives -0.7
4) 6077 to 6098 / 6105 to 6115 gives 0.0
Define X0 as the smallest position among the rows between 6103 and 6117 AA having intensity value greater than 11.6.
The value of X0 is 6106.82 AA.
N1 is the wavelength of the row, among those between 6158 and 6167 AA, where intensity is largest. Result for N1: 6159.07 AA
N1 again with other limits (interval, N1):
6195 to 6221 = 6197.48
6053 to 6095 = 6060.59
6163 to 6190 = 6178.96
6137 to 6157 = 6146.32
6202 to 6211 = 6208.91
